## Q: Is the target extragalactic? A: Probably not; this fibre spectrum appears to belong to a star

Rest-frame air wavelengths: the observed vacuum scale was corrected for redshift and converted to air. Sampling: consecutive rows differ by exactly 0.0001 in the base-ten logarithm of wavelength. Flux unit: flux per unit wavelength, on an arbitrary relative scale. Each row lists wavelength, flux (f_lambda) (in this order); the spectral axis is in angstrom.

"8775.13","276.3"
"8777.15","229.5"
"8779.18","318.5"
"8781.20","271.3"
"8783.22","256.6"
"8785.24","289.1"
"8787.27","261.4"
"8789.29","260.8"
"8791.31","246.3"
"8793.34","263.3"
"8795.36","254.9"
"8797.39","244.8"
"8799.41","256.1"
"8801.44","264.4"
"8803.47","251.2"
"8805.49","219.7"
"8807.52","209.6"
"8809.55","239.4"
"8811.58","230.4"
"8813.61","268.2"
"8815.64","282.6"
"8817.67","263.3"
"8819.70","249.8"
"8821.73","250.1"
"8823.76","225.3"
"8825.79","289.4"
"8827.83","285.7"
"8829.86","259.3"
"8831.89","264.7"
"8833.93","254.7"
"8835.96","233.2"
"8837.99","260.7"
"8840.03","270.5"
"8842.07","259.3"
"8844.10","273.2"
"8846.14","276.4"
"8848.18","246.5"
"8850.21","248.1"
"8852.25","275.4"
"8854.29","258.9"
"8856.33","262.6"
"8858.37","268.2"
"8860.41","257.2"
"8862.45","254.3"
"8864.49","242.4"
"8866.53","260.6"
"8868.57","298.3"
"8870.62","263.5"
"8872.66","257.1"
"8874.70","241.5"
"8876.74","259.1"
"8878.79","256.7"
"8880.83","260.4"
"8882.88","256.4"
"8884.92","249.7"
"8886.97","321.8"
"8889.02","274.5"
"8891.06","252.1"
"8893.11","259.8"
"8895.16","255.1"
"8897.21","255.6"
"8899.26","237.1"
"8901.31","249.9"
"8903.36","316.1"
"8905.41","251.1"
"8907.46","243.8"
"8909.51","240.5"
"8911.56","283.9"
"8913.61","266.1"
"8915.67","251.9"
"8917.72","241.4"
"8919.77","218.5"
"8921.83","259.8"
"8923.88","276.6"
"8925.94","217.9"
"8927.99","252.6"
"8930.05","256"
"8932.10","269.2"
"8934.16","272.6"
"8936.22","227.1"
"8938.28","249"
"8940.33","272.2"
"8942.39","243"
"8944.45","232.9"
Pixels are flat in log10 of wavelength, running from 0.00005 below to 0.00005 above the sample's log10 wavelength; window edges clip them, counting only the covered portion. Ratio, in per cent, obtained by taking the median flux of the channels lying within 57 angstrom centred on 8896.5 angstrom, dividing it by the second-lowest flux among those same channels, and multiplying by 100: 108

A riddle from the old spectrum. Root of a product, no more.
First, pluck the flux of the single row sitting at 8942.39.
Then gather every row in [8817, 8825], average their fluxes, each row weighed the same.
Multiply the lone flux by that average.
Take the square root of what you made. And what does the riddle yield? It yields 245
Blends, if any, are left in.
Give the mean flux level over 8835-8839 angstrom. 247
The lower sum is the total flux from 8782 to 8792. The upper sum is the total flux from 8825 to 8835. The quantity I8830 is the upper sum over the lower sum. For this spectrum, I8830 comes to 1.030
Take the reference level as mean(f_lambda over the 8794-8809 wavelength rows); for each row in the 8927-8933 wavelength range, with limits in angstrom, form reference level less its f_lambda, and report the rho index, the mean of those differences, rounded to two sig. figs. -16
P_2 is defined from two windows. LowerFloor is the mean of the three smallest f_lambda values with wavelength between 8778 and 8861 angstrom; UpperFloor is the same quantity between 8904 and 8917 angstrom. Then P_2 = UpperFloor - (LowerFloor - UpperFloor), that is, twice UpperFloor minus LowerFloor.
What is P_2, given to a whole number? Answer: 272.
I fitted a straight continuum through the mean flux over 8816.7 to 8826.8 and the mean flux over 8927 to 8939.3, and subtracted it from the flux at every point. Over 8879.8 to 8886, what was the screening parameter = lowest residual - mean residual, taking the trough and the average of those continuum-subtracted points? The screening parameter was -6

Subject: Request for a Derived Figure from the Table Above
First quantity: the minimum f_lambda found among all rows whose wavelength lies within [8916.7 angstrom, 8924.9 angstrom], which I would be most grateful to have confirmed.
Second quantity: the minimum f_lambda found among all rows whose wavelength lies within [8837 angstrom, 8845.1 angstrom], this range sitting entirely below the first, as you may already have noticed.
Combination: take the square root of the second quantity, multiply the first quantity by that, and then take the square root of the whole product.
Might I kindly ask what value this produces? 59.3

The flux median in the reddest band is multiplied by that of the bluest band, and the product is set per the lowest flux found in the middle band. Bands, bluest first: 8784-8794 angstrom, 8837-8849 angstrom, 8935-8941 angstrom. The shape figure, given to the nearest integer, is 264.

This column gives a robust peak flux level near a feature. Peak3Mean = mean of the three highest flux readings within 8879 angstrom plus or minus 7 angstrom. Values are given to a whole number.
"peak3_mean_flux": 259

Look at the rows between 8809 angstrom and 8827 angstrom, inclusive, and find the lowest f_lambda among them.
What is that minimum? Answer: 225.3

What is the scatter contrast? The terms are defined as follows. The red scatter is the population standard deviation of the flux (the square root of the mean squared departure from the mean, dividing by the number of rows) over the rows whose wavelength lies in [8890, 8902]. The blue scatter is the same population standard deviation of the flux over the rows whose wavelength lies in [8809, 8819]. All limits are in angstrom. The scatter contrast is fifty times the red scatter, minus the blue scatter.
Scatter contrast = 340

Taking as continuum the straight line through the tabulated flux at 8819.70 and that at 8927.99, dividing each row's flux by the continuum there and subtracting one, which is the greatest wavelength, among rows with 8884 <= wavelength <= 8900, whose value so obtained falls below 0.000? 8899.26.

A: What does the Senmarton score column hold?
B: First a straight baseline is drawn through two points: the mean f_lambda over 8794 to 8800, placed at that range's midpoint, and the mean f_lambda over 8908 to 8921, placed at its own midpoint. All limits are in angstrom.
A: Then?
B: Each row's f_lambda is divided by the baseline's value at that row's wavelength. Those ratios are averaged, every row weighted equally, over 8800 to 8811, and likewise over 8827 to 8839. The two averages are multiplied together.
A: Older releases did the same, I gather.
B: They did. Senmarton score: 0.97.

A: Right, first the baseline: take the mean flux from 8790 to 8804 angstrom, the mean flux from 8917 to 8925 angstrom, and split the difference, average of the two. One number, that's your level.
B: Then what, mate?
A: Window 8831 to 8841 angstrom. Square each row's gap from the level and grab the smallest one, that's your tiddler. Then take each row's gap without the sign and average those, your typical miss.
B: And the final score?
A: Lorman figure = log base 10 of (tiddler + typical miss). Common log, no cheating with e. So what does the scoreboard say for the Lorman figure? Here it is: 1.32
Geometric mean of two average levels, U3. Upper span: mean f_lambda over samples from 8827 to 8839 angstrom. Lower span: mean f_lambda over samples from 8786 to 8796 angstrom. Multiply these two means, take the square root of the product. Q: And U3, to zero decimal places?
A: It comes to 259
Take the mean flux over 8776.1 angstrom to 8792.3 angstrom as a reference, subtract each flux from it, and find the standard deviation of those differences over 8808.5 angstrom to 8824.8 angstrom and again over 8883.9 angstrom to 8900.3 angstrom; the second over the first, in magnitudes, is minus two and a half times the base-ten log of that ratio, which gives -0.3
